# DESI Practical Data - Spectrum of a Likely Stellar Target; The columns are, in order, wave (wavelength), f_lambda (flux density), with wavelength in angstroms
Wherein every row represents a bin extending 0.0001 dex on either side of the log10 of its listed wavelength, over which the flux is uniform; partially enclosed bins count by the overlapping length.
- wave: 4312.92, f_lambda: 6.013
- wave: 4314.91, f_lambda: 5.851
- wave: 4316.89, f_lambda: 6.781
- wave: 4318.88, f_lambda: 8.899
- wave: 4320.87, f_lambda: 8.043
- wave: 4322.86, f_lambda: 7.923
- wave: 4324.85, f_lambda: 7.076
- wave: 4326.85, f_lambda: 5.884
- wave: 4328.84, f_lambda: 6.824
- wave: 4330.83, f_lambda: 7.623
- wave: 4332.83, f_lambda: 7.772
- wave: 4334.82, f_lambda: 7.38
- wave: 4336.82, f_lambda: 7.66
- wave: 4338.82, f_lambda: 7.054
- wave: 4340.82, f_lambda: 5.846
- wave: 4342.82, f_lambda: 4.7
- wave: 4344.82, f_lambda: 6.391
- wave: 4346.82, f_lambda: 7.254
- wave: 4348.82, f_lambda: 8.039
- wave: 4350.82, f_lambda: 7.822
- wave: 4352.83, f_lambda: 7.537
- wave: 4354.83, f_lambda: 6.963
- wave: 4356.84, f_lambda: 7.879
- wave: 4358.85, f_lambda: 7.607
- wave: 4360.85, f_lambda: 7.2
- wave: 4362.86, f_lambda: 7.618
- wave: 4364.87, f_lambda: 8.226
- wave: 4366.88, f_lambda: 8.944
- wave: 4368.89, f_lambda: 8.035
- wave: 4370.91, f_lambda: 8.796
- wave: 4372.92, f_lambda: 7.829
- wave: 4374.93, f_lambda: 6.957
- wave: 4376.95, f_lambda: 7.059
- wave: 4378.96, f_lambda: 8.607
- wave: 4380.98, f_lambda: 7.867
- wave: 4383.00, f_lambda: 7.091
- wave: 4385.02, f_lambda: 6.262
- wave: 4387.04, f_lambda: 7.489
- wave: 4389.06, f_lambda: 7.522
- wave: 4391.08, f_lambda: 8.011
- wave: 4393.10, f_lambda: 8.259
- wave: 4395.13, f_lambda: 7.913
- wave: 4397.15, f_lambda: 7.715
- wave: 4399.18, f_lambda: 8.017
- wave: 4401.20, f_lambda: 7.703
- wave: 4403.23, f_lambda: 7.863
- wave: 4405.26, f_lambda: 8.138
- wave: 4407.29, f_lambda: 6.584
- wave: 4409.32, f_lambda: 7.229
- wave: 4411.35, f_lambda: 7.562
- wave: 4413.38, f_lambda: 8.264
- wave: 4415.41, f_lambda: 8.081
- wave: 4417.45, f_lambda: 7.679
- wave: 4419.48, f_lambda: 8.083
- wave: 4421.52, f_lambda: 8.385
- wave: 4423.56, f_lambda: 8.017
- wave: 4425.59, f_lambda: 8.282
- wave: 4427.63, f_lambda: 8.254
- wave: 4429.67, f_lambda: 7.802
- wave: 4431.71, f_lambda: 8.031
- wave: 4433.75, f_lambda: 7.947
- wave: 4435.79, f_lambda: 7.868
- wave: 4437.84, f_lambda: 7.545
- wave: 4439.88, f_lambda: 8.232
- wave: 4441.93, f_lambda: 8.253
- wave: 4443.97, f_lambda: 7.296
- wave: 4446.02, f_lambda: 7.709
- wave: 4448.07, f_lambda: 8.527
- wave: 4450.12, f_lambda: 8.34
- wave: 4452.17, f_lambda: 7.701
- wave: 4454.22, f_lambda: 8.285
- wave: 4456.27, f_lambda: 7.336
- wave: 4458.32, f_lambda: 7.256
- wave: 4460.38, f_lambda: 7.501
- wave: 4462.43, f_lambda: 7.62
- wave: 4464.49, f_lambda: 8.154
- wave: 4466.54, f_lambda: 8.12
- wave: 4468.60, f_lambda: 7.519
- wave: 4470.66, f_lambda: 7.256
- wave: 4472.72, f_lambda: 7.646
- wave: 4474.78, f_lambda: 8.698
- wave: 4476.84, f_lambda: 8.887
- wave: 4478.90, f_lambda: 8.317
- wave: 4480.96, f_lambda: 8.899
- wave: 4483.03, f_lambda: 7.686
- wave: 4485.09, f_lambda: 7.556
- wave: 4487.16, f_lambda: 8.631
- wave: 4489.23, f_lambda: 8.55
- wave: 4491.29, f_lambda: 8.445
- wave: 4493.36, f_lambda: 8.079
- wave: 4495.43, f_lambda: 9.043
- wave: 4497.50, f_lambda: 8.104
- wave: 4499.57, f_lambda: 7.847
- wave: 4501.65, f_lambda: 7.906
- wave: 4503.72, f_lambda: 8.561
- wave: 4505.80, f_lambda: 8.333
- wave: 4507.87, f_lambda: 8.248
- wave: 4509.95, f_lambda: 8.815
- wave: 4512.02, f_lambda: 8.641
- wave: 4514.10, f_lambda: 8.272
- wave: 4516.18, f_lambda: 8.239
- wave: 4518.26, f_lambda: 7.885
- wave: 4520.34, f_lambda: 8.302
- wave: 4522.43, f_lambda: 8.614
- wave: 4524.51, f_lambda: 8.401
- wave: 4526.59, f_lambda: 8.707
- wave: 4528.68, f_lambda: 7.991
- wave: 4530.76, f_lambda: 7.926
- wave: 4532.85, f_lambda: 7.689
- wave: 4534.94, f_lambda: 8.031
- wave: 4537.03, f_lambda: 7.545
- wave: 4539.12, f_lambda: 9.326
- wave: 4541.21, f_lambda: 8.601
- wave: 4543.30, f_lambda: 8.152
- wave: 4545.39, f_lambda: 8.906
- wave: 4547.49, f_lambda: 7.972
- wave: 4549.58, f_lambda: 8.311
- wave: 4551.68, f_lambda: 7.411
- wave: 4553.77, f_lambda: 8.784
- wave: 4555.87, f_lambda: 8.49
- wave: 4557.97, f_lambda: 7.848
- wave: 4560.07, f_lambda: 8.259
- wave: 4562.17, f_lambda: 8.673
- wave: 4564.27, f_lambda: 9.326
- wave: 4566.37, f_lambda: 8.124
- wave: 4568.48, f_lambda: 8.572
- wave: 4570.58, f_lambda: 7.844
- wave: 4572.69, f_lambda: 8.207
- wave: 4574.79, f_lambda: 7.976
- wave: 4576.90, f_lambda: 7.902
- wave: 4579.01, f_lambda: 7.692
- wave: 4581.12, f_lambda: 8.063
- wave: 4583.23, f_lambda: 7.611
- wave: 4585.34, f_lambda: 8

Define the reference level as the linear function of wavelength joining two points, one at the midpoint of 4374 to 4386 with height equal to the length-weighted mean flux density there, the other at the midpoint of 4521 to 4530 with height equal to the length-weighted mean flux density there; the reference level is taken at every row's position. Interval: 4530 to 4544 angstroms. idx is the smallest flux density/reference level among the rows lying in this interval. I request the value 0.89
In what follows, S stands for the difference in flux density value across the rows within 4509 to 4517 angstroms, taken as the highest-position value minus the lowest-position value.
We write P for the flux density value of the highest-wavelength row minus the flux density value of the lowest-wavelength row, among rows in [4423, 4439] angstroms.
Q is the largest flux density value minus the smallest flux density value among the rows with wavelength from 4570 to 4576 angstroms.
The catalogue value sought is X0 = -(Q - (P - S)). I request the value -0.3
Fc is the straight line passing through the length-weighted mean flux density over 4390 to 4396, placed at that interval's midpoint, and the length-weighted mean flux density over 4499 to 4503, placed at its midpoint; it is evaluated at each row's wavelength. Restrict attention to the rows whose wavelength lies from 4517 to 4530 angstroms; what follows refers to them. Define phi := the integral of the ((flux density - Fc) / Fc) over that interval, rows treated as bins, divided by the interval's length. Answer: 0.05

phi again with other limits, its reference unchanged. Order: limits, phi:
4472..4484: 0.05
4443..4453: -0.01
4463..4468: 0.01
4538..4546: 0.11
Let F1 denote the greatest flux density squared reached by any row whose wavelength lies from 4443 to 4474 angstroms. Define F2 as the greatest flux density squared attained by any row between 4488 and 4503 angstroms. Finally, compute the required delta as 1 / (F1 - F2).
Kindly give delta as -0.11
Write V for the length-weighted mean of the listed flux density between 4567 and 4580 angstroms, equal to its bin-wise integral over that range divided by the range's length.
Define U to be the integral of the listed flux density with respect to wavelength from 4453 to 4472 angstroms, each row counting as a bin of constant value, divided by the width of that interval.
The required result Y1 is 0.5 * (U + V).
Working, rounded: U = 7.67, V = 8.0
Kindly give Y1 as 7.85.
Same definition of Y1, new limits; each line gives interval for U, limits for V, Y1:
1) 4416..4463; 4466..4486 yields 7.99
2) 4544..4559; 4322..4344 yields 7.56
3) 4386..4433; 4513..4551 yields 8.06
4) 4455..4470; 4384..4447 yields 7.73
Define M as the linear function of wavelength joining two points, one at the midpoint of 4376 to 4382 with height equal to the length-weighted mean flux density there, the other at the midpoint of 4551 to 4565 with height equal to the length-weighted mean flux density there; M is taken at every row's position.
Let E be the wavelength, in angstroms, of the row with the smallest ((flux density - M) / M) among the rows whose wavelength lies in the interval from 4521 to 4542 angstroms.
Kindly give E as 4537.03 angstroms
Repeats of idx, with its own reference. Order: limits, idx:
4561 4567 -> 0.93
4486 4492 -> 1.04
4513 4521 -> 0.94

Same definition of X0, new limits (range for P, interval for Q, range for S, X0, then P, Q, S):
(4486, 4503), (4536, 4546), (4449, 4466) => -2.3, -0.7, 1.8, -0.2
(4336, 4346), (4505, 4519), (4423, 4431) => -2.0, -1.3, 0.9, -0.2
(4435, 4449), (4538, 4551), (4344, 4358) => -2.2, 0.7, 1.4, 1.5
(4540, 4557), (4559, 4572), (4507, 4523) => -2.0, -0.1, 1.5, 0.4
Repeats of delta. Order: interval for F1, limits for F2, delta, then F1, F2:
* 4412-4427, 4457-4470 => 0.26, 70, 66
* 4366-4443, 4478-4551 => -0.14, 80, 87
